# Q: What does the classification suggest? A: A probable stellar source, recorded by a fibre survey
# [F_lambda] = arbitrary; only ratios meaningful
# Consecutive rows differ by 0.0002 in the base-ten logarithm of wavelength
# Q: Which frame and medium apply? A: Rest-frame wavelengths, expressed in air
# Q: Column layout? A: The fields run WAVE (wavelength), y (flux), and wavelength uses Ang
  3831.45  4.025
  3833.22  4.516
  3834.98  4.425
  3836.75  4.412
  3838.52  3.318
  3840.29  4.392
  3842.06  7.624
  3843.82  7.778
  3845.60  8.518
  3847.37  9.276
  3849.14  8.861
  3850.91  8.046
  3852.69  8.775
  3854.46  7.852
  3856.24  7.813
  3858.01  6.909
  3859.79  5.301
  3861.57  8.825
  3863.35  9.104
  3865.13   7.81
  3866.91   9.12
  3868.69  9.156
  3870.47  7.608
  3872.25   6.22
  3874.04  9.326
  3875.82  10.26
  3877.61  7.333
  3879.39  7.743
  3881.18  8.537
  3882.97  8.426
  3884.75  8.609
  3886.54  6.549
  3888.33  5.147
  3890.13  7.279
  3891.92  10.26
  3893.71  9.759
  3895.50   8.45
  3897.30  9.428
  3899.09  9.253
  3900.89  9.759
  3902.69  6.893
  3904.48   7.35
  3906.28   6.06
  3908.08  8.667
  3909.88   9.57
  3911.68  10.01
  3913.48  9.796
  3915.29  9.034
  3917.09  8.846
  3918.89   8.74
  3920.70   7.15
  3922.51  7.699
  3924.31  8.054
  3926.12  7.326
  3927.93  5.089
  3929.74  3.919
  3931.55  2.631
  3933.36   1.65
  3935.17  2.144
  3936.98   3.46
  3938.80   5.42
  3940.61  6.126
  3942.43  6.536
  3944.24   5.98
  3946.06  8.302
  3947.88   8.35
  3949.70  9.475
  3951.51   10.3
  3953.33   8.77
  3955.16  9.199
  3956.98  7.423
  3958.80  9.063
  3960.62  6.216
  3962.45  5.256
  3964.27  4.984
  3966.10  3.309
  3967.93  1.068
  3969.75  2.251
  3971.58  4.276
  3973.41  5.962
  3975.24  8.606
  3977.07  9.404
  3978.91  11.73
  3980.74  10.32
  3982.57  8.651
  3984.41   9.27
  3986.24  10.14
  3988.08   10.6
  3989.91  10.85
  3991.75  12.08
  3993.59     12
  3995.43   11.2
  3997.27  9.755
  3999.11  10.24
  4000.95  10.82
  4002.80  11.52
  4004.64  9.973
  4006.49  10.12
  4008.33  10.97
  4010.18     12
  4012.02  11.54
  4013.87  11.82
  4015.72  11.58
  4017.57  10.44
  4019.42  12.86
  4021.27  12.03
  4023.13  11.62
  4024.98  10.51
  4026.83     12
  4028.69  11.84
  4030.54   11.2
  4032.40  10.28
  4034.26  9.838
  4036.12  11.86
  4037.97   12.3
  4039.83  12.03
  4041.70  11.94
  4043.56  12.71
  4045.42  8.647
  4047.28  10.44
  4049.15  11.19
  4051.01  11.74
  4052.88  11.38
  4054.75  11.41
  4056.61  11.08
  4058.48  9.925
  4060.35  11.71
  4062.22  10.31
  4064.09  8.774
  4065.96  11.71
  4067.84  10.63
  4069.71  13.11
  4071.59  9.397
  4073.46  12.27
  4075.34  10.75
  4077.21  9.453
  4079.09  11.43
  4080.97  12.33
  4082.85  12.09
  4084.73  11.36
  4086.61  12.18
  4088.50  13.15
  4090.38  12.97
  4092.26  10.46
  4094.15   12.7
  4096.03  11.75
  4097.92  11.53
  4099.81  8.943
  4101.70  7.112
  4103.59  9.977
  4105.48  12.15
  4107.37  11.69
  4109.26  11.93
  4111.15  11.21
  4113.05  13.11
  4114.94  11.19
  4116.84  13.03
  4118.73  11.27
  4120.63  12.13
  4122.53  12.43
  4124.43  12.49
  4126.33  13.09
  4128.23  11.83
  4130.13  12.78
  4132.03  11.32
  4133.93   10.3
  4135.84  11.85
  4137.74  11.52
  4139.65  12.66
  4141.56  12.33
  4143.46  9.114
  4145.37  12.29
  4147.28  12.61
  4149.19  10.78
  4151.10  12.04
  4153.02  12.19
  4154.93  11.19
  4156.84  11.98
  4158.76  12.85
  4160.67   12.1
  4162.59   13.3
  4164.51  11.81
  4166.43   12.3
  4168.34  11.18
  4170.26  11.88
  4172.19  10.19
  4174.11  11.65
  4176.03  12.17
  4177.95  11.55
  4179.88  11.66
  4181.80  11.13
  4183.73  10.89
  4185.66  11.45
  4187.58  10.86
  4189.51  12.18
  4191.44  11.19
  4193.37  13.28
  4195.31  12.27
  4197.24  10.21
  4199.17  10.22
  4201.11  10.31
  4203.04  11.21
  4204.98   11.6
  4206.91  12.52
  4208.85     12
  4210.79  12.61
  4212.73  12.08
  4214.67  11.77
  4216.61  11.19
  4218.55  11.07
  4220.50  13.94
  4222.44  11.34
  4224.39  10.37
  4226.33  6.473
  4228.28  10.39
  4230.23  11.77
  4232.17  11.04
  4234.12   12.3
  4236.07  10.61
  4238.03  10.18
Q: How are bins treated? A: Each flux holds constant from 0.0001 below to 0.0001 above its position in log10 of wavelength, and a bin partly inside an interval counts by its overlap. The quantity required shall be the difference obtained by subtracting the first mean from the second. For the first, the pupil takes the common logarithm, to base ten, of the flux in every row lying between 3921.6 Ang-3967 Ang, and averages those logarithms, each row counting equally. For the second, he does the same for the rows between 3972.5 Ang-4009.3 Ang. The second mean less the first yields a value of 0.25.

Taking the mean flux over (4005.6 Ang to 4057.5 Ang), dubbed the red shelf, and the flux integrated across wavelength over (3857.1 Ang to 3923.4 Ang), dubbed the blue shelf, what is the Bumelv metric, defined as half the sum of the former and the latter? 280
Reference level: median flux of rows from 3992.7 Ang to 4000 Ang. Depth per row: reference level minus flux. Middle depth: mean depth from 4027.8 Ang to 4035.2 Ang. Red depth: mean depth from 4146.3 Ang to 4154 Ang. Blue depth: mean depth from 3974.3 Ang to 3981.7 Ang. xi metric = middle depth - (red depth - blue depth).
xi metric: 2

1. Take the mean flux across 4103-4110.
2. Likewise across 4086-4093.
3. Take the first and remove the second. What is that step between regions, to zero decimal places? -1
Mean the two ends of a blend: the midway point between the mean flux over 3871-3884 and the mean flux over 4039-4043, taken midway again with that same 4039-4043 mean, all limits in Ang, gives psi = 11.1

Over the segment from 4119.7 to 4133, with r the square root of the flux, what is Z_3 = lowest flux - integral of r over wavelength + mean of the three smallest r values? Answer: -32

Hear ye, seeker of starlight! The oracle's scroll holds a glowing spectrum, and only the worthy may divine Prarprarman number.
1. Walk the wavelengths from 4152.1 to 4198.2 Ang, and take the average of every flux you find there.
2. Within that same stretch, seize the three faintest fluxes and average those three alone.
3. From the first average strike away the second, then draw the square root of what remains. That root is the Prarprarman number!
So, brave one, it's 1.1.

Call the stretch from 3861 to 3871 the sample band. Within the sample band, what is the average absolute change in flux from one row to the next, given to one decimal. 0.9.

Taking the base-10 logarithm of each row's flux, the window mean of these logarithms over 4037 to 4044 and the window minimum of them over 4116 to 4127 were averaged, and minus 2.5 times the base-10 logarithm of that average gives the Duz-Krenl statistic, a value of -0.073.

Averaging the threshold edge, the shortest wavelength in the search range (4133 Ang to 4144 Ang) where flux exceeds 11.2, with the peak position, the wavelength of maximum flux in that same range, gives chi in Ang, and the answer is 4137.7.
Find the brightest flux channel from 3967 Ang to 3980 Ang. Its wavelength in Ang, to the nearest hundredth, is 3978.91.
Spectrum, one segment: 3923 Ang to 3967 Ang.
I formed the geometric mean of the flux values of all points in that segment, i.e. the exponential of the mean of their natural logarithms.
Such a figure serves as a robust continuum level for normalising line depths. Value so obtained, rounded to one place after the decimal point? 5.6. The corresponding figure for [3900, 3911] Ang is 7.9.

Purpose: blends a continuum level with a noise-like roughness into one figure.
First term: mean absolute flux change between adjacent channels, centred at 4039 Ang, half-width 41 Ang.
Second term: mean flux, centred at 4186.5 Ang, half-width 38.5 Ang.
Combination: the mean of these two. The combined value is 6.4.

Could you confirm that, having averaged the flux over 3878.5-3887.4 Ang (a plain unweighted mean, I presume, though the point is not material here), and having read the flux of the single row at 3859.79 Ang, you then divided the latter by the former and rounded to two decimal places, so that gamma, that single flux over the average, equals 0.66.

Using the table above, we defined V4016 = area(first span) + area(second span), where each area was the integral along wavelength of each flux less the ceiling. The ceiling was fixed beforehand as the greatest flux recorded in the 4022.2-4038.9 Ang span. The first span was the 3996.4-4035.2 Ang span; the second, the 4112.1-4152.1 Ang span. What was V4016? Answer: -62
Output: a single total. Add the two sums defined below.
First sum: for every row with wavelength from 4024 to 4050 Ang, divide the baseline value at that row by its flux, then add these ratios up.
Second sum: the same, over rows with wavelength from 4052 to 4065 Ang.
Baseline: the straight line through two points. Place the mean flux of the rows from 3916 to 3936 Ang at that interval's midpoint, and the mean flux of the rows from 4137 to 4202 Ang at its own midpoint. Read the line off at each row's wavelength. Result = 17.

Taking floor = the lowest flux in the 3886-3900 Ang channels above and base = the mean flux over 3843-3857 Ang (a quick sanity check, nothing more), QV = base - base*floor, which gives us -35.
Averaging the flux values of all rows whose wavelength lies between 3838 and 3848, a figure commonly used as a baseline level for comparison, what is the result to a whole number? 7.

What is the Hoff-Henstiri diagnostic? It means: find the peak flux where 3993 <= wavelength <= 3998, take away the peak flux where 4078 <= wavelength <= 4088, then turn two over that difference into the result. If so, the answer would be -6.1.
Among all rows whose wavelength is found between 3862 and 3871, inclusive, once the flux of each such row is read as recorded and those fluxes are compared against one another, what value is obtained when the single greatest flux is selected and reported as 9.156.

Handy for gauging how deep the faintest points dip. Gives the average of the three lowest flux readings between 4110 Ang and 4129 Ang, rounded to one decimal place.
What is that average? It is 11.2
